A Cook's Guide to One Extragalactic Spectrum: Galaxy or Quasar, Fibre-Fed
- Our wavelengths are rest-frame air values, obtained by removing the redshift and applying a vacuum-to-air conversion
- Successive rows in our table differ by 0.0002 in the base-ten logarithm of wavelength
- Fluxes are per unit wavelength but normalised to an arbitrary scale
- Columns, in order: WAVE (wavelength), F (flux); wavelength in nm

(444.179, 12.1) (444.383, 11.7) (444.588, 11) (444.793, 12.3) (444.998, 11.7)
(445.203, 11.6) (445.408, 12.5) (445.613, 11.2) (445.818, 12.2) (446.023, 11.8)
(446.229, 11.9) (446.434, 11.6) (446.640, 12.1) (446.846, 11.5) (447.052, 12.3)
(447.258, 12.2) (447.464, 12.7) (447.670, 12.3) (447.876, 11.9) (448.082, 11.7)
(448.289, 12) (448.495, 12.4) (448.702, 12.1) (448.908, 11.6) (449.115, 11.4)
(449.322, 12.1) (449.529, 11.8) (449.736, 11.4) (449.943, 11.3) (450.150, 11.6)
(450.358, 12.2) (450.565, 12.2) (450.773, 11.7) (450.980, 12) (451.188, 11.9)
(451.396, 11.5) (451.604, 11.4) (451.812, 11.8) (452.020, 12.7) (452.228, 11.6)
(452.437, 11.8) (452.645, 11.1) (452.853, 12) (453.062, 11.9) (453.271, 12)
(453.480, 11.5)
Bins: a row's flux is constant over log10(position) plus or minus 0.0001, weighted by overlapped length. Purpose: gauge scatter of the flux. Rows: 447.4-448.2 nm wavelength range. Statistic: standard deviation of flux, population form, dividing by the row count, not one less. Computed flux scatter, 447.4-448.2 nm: 0.38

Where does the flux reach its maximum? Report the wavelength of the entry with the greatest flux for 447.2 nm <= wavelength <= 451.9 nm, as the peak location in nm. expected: 447.464 nm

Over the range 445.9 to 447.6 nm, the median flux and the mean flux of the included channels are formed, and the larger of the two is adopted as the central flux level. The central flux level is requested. 12.0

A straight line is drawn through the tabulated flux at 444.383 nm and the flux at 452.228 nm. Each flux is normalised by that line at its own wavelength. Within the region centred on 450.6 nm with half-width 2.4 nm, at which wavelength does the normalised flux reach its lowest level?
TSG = 452.645 nm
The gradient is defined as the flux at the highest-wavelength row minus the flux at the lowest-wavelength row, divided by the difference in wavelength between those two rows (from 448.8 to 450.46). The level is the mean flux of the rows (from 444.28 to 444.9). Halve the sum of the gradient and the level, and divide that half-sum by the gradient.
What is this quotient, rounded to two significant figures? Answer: 15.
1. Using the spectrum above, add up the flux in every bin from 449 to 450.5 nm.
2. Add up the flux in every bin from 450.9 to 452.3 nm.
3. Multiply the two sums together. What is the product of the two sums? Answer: 6781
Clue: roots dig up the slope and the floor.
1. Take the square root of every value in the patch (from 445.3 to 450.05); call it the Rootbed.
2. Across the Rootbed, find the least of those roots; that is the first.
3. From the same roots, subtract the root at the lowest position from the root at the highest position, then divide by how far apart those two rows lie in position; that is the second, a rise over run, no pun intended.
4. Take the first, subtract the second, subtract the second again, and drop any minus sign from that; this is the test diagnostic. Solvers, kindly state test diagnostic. 3.42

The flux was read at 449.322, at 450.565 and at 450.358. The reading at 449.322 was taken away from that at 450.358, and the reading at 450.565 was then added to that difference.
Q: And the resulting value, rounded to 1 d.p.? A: 12.3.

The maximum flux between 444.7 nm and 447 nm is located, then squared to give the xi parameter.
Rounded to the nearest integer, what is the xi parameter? 156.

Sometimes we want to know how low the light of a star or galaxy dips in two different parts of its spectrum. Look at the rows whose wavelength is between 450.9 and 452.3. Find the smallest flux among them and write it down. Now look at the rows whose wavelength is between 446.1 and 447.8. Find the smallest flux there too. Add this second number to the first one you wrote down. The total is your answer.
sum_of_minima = 22.9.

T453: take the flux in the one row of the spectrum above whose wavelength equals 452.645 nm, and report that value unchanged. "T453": 11.1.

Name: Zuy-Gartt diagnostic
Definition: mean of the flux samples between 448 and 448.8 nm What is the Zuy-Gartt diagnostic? 12.1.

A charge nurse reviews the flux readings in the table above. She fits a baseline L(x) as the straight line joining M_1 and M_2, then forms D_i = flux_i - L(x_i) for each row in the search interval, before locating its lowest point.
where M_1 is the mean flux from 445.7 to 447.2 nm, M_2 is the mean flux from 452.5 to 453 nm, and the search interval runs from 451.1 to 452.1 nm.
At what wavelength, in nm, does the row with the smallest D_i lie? 451.604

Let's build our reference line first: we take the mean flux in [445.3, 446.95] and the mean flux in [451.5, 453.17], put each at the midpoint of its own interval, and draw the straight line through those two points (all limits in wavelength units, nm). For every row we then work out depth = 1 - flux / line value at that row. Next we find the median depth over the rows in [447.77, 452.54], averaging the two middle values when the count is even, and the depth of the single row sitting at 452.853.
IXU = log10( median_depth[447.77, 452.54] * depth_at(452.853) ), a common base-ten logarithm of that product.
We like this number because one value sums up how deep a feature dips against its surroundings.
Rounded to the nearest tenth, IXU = -4.9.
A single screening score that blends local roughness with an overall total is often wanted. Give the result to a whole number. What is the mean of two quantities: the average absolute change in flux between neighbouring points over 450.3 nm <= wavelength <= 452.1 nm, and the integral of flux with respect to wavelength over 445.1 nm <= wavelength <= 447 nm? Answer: 11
